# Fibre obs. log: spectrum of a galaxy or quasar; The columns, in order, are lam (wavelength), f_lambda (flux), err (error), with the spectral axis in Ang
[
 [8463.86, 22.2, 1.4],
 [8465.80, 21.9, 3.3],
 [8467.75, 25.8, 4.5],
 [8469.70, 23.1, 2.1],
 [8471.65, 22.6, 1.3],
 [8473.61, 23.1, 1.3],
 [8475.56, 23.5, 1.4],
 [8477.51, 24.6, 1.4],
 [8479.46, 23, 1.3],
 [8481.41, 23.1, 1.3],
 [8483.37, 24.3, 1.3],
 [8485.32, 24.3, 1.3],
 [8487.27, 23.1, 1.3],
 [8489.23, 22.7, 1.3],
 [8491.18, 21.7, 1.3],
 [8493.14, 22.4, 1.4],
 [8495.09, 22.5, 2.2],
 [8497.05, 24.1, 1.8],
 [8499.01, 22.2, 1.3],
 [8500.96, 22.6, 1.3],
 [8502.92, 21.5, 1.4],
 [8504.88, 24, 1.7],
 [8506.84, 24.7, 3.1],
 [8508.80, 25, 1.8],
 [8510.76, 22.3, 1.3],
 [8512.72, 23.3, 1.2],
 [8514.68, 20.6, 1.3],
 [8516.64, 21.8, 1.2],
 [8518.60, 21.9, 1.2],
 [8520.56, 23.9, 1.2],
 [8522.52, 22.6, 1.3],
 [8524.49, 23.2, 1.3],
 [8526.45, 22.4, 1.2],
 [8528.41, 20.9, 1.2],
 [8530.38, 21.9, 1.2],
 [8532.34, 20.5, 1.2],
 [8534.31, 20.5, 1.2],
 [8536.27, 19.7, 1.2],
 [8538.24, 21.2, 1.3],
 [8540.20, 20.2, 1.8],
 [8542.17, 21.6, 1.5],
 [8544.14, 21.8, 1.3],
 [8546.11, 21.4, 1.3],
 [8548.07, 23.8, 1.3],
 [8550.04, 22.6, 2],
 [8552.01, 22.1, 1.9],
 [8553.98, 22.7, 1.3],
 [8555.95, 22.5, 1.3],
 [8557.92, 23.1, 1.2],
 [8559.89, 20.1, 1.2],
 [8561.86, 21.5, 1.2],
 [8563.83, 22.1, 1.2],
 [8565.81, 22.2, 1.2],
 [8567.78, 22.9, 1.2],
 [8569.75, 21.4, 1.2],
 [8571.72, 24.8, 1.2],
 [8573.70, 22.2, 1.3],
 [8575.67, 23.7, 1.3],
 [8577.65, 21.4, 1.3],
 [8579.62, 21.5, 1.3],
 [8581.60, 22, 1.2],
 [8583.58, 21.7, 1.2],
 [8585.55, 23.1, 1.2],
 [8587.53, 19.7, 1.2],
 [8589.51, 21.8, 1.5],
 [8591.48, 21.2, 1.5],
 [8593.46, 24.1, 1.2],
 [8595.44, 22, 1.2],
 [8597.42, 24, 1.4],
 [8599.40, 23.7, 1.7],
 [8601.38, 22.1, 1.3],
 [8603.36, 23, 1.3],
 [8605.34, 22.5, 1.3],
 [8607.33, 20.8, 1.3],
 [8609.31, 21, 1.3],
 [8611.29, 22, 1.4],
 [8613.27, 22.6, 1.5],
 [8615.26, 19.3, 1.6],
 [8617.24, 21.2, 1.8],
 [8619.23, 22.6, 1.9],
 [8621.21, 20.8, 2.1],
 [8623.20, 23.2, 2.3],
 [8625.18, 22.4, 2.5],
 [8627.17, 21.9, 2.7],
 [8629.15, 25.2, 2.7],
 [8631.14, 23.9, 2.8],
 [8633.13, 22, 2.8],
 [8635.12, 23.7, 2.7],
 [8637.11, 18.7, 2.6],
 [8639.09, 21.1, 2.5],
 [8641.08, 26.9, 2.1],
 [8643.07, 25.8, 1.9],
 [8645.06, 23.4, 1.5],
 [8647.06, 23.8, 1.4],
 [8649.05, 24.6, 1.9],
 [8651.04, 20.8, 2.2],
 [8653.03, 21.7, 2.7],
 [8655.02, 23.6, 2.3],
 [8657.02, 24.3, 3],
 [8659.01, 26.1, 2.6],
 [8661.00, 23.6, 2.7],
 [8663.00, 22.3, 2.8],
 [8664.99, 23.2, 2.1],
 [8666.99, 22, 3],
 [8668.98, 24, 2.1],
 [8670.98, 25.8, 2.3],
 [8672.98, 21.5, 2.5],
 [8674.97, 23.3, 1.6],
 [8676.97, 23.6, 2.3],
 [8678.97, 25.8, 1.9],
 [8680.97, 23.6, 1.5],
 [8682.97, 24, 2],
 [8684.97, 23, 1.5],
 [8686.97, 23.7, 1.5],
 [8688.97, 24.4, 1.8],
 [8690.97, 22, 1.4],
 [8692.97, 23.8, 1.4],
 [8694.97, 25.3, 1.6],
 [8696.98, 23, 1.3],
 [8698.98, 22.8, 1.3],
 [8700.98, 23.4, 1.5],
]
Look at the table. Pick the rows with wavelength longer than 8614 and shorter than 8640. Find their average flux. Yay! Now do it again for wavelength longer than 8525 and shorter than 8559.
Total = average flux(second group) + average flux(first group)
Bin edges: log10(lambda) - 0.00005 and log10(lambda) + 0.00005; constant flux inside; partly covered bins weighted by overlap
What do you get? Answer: 43.7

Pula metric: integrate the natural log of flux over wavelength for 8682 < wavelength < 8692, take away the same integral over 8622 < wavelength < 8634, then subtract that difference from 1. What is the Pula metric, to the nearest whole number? 7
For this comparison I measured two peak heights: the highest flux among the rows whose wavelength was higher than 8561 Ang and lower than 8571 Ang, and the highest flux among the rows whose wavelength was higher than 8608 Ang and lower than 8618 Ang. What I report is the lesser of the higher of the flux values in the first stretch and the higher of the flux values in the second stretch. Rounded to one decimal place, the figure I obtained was 22.6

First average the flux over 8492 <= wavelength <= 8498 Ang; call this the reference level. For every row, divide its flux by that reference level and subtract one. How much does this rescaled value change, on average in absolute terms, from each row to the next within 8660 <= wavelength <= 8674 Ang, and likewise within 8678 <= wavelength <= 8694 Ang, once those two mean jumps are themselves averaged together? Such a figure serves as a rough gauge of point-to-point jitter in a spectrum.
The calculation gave 0.070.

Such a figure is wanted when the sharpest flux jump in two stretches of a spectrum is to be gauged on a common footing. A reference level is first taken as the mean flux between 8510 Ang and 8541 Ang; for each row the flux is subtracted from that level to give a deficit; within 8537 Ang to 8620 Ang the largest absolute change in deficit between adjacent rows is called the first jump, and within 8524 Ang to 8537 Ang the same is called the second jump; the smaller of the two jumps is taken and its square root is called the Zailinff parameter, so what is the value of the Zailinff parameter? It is 1.22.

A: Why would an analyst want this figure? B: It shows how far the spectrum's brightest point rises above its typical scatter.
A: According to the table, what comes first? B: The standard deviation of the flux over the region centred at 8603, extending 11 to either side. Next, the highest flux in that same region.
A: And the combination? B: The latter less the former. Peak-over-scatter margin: 23.0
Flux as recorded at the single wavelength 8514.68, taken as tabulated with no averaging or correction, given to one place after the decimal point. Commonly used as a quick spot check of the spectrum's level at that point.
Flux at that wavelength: 20.6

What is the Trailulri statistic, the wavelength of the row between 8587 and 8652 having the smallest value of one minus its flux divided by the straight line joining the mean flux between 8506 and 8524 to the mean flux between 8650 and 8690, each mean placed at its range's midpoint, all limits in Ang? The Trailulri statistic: 8641.08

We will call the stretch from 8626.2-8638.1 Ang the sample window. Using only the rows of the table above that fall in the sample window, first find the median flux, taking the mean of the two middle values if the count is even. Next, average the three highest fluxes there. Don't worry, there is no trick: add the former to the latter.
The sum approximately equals 47.1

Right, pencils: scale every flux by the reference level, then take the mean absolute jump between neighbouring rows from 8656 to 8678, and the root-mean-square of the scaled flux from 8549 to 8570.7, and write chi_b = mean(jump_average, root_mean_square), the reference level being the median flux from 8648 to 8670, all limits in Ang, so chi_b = 0.507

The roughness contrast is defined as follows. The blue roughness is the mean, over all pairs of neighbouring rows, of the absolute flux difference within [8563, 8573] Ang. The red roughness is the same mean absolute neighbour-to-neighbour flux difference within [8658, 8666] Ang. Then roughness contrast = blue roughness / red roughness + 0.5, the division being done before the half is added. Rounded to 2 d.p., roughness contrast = 1.41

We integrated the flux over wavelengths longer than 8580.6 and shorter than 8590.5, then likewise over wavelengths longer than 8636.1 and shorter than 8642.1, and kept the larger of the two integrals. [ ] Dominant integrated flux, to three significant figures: 214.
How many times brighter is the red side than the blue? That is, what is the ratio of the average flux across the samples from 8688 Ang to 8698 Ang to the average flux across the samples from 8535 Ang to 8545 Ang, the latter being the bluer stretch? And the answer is 1.13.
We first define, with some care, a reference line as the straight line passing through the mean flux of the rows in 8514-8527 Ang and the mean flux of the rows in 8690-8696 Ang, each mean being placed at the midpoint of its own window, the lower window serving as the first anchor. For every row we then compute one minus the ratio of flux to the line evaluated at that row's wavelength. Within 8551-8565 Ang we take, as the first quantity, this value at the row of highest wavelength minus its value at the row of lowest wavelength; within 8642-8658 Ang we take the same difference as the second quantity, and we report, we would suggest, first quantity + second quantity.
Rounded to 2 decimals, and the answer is 0.07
